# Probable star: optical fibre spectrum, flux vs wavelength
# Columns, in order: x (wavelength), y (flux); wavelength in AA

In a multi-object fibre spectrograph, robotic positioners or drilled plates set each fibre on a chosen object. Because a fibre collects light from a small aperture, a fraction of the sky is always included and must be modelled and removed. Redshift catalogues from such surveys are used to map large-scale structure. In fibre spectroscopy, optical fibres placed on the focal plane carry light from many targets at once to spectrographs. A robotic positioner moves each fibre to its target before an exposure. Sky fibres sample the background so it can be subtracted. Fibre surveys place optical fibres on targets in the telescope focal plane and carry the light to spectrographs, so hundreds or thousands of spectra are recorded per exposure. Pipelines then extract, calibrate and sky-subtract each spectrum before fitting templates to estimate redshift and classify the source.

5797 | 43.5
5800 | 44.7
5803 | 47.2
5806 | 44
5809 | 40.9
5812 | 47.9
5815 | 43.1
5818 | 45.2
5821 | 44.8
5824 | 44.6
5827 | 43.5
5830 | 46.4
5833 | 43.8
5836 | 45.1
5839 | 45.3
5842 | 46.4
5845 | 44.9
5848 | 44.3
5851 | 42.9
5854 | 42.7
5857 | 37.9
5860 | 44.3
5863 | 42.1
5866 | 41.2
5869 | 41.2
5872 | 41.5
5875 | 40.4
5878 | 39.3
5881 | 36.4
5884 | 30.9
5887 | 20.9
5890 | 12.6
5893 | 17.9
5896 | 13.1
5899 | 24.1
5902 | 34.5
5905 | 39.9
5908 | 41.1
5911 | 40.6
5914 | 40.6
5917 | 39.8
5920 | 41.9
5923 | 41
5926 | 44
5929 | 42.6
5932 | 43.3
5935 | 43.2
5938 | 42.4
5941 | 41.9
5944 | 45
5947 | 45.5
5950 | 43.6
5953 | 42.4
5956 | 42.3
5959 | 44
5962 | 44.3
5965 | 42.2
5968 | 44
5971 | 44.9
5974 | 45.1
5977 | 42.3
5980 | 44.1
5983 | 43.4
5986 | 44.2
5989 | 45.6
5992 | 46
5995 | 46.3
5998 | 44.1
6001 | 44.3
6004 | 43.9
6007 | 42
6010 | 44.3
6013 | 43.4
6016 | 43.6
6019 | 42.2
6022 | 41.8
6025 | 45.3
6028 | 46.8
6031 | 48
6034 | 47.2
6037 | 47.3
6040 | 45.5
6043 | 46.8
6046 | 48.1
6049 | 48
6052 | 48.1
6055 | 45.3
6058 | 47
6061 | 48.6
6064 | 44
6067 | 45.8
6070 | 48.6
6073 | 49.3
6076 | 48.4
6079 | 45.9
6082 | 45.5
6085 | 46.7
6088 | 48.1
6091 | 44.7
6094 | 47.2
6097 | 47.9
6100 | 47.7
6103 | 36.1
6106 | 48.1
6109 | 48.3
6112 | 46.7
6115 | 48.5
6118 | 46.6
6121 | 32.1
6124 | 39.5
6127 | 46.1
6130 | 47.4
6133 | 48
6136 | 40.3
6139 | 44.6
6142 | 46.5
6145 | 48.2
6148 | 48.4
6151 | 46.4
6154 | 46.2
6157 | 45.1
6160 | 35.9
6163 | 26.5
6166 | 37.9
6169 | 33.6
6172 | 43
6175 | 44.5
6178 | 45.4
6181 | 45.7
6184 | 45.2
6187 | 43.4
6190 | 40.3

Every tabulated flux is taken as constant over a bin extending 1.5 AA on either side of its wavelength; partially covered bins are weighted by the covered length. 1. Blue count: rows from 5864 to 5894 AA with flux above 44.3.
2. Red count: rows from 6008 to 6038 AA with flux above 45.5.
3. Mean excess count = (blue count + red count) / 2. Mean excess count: 2.0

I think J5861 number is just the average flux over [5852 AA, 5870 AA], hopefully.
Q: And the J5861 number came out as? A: 42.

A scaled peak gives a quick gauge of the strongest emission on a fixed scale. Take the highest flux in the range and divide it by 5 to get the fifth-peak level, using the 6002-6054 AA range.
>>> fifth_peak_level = 9.6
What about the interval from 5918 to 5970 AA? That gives 9.1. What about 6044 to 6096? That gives 9.9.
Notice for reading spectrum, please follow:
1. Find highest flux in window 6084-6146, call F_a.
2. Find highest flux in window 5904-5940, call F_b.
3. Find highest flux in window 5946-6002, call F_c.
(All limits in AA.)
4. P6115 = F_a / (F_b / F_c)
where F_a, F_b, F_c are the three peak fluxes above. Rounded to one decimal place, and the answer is 51.0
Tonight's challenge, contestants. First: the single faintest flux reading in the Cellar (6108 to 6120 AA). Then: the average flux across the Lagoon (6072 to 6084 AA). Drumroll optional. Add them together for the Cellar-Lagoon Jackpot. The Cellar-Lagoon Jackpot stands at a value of 94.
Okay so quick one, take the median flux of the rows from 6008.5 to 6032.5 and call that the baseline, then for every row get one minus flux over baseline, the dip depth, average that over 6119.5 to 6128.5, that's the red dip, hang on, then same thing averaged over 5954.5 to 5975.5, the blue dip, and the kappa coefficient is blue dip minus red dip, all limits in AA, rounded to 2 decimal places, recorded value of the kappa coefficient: -0.10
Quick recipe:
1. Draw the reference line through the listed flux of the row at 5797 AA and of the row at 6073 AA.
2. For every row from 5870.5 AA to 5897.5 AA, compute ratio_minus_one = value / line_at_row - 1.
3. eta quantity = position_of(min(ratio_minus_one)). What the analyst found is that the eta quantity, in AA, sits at 5890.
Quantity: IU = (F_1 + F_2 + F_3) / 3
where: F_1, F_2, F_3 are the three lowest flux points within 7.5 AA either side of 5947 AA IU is 43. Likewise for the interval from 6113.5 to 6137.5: 37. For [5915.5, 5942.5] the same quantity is 41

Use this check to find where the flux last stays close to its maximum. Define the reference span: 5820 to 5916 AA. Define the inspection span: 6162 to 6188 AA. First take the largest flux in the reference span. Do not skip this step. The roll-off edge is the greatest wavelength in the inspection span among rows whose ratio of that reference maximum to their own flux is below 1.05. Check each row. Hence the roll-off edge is 6184 AA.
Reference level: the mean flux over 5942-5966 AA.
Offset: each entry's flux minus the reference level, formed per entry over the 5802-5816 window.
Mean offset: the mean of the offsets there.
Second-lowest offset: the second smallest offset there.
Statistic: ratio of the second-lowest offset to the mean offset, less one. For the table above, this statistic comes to -1.6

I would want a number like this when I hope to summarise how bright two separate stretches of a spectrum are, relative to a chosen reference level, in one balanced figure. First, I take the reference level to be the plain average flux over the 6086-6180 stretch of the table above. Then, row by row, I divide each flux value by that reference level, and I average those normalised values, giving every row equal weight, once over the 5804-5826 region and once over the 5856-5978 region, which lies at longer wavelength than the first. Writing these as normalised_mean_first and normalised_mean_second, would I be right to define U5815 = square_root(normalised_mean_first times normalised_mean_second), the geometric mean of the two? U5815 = 0.95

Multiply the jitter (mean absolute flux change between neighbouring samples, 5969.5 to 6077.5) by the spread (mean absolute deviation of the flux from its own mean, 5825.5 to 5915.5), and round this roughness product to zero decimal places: 10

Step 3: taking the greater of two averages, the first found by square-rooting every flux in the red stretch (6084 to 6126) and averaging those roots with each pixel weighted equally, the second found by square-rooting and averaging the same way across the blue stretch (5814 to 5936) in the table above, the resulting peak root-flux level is 6.69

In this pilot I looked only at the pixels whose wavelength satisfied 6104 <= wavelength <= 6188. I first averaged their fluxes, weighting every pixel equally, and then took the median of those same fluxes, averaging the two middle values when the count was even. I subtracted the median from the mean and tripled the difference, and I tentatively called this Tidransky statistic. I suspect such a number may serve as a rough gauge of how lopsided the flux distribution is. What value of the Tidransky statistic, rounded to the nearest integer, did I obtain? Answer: -6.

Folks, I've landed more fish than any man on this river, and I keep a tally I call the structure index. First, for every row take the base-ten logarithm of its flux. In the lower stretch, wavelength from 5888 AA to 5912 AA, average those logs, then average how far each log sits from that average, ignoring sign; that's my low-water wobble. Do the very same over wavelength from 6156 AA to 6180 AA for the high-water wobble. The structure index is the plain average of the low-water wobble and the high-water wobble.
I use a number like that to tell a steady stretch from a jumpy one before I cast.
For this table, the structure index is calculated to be 0.13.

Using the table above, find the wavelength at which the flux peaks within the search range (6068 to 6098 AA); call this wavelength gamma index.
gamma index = 6073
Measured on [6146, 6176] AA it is 6148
